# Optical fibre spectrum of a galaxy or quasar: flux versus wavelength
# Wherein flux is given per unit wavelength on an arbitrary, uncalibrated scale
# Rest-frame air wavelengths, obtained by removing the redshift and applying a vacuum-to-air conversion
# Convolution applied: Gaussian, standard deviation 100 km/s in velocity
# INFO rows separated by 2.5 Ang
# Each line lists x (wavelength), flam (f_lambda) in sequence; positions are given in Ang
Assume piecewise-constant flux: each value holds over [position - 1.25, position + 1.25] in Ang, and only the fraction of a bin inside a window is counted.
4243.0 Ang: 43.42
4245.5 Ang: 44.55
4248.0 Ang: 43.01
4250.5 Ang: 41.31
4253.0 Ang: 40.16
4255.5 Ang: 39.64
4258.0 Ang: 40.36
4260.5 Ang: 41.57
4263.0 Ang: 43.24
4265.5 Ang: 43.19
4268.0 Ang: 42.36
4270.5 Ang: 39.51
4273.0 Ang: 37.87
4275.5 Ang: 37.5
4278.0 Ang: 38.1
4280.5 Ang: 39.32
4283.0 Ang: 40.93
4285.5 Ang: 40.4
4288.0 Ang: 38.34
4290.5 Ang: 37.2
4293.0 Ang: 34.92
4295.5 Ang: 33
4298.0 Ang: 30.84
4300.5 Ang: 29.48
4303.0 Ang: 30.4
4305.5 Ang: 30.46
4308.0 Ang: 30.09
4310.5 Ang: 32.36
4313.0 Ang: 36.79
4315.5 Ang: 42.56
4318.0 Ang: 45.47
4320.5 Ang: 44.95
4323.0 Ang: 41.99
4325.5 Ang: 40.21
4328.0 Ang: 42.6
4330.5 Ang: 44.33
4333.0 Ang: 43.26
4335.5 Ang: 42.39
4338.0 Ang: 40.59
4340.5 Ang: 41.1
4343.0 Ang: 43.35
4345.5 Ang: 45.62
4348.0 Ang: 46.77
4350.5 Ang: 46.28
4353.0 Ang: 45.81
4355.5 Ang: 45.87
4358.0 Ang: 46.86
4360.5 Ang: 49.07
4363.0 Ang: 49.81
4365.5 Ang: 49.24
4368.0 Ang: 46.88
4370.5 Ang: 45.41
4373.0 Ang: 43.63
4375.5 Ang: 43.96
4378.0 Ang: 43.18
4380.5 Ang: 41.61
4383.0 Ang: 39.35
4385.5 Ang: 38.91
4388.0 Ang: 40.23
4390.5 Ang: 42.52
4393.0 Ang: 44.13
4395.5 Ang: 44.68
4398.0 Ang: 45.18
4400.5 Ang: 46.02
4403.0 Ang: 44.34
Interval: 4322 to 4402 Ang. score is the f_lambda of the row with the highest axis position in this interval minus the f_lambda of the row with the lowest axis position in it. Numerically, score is 4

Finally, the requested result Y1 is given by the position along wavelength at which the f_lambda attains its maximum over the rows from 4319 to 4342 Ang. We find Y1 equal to 4320.5 Ang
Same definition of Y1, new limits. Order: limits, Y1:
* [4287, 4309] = 4288.0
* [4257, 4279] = 4263.0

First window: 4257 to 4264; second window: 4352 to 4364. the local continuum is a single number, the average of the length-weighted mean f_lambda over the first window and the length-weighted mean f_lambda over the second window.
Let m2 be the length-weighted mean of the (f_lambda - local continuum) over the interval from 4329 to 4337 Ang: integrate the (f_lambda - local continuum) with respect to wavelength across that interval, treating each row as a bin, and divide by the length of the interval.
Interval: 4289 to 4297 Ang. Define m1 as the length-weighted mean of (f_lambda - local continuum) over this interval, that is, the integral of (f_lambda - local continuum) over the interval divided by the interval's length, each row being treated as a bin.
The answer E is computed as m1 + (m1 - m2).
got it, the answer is -18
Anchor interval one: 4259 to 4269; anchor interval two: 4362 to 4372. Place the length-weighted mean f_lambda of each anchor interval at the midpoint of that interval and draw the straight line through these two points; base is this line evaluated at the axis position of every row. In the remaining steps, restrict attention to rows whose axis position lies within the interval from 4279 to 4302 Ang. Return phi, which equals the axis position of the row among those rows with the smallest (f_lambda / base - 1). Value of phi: 4300.5 Ang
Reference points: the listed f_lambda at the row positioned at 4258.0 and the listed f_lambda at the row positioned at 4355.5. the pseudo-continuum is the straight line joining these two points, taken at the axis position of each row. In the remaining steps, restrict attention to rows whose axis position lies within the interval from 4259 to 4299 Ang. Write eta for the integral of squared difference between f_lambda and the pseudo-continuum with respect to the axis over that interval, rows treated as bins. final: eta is 931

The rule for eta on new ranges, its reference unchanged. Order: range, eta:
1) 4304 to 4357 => 1463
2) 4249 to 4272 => 56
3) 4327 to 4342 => 110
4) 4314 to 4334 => 85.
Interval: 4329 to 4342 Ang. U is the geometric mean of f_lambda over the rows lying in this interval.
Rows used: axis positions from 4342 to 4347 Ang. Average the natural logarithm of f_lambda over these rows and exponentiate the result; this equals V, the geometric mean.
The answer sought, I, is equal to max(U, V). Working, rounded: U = 42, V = 44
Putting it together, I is 44.5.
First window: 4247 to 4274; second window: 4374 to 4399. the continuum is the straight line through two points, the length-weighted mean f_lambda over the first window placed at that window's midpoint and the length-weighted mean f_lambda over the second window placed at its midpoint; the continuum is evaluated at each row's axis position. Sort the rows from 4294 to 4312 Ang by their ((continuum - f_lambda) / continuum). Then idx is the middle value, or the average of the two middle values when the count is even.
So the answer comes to 0.27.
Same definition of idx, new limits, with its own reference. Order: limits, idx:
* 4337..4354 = -0.09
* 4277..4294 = 0.07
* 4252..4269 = -0.01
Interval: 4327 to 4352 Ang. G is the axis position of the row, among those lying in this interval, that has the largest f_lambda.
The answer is 4348.0 Ang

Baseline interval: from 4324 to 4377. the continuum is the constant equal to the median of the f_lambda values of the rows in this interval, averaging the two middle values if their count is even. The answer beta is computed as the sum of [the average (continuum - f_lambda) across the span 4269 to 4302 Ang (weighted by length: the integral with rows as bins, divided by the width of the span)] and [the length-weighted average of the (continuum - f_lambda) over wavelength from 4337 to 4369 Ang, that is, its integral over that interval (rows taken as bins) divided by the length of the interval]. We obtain 8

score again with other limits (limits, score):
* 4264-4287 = -3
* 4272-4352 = 8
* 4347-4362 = 2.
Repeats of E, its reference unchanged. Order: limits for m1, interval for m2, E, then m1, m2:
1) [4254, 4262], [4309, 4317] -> -1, -4.0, -7.3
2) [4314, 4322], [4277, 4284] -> 4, -0.6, -5.1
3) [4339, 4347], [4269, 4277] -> 4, -1.2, -6.2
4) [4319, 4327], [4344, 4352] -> -6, -2.1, 1.5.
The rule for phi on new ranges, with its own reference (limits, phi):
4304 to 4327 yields 4308.0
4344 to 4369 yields 4355.5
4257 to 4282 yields 4275.5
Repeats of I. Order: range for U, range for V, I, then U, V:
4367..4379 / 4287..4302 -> 44.6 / 45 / 34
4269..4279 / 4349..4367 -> 47.5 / 38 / 48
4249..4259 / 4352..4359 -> 46.2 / 40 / 46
